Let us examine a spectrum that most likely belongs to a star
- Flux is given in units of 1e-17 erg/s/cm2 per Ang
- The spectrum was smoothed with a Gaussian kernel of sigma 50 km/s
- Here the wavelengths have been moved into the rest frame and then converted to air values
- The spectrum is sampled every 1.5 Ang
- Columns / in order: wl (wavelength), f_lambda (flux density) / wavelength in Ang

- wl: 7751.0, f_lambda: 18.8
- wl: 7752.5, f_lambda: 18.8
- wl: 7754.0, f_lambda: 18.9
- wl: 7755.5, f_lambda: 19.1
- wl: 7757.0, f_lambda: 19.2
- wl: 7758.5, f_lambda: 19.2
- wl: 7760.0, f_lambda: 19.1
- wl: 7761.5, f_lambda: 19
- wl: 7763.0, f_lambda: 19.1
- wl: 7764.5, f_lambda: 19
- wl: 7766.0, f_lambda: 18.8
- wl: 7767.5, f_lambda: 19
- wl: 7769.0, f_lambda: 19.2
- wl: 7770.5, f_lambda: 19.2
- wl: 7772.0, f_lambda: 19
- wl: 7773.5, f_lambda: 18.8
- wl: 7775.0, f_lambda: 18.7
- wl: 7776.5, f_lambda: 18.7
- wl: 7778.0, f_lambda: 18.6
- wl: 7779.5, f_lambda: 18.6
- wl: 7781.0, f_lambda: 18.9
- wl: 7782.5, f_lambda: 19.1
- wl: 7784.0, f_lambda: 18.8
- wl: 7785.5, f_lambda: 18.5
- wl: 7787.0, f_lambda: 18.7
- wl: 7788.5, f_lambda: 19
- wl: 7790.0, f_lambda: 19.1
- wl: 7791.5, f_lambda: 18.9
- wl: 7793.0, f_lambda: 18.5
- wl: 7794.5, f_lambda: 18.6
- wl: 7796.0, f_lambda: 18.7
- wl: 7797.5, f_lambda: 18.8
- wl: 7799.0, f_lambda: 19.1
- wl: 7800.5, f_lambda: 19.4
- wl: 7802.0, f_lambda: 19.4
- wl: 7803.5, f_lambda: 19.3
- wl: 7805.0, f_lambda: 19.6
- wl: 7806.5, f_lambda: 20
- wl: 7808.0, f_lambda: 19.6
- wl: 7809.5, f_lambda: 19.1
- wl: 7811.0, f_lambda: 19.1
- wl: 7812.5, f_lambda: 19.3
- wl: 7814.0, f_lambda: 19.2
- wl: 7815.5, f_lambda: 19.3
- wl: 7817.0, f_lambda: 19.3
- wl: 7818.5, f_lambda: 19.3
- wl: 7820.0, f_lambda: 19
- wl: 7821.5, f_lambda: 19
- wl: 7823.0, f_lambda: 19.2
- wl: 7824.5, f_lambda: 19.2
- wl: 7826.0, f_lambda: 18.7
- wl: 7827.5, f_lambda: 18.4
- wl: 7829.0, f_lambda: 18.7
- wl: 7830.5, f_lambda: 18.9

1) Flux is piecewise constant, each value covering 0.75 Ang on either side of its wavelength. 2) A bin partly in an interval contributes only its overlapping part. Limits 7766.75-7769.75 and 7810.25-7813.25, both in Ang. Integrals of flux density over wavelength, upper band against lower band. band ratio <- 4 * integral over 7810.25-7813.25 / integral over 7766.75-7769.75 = 4.02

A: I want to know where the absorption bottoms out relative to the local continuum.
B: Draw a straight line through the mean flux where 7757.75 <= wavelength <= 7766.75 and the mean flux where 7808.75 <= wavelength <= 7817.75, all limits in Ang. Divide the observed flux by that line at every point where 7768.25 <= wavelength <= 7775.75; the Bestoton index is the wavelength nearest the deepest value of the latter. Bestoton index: 7775.0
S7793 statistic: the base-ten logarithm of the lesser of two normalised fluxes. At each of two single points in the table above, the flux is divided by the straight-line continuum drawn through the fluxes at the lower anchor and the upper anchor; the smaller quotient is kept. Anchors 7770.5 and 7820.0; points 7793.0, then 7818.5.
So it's -0.0141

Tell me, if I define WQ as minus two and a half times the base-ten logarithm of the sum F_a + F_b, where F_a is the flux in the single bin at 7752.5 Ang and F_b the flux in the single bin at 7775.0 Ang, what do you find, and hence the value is -3.94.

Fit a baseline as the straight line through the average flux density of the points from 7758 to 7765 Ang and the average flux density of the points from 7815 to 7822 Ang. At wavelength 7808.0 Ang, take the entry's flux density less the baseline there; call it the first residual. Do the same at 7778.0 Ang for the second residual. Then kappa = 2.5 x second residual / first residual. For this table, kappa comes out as -2.9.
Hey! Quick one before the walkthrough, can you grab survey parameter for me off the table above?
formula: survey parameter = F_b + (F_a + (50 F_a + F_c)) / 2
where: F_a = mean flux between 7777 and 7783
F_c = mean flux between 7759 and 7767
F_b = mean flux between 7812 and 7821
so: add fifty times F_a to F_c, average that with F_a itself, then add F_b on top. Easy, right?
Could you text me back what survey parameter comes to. 508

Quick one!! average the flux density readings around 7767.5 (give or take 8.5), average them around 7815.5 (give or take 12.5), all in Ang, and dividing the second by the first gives 1.01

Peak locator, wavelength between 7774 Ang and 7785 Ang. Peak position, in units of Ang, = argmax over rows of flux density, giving 7782.5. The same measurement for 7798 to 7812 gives 7806.5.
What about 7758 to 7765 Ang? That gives 7758.5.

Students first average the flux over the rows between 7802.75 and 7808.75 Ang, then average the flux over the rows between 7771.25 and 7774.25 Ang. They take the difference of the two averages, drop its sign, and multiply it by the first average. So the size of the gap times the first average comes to 14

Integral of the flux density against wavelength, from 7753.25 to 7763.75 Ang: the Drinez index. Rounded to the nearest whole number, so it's 200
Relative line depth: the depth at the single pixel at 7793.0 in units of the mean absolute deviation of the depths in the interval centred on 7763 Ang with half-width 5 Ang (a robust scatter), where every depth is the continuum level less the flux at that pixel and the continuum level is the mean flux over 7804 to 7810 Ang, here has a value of 12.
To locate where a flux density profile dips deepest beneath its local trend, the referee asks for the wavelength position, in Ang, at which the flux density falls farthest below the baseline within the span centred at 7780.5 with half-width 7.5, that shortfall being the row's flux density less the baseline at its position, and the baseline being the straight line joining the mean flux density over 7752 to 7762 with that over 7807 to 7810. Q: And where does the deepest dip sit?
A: 7785.5 Ang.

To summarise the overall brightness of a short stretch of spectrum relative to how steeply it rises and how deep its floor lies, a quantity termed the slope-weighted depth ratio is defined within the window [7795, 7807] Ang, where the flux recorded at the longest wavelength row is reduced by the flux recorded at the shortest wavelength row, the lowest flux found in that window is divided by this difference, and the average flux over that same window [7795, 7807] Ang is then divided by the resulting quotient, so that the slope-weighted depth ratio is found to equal 1.34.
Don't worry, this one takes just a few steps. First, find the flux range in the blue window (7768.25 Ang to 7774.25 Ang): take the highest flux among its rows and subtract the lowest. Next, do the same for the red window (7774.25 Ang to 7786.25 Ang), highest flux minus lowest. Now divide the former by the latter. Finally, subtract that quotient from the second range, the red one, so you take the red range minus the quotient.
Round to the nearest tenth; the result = -0.1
